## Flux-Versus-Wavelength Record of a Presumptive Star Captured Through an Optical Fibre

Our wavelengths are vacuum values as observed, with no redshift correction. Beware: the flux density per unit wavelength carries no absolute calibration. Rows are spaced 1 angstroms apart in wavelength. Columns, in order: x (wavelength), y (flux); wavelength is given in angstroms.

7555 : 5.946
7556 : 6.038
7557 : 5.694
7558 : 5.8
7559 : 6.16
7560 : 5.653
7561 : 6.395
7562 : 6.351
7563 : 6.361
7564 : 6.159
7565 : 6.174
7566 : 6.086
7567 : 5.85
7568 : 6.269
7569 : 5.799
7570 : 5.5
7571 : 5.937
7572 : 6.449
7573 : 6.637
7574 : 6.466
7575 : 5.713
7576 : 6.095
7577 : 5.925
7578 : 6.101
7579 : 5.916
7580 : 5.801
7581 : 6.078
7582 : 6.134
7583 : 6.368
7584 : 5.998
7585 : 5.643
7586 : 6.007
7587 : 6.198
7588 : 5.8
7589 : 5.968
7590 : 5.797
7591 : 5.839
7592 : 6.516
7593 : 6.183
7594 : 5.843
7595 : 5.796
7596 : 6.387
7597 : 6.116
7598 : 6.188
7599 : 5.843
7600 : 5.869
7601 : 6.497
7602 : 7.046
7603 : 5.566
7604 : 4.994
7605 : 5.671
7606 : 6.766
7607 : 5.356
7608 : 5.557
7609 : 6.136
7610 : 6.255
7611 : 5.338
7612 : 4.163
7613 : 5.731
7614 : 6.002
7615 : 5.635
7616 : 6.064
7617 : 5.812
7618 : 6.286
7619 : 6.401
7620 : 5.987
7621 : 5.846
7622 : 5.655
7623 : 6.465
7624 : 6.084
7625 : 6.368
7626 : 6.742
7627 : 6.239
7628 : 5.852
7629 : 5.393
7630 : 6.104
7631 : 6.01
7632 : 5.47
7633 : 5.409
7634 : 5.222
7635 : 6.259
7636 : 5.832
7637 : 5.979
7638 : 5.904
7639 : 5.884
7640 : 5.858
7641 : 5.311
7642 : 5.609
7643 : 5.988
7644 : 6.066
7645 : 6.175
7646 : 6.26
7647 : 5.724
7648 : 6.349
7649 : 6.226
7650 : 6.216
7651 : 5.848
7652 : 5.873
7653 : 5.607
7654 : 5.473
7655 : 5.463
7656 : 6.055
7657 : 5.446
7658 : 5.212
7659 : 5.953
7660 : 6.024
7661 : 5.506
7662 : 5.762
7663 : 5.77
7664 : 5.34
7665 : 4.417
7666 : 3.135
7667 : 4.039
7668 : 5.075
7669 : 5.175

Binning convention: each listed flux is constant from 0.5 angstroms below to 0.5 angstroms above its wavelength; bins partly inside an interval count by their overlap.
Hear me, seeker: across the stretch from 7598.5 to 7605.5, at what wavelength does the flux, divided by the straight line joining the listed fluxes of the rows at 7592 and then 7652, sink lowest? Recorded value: 7604 angstroms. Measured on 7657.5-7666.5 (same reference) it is 7666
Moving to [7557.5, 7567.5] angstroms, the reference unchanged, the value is 7560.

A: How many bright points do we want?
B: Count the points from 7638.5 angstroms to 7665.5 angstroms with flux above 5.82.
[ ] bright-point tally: 14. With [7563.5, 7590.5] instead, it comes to 20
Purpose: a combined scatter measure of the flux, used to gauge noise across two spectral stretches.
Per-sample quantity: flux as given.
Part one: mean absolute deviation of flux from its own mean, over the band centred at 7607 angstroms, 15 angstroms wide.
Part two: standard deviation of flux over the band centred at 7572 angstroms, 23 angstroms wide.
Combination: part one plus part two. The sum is 0.81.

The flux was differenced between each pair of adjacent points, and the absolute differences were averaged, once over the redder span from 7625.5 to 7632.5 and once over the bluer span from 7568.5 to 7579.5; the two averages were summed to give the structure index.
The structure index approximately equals 0.78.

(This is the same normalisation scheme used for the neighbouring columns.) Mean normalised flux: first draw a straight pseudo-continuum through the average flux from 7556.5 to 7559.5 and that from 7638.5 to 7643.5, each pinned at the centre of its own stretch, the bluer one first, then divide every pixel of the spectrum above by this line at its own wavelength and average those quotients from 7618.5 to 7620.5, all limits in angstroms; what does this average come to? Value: 1.07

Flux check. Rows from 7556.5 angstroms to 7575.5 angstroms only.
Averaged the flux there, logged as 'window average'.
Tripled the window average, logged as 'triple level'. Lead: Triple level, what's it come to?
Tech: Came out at 18.2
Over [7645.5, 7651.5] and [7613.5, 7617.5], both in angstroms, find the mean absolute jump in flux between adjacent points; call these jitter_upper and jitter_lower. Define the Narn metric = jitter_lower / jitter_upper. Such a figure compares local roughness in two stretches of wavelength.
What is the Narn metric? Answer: 1.1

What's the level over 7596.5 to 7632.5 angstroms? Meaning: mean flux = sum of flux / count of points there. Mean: 5.93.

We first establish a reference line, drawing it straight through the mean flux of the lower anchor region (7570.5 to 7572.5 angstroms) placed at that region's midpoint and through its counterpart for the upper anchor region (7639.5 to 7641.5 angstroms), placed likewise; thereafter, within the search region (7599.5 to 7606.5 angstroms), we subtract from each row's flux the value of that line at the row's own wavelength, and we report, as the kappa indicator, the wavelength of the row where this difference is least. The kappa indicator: 7604 angstroms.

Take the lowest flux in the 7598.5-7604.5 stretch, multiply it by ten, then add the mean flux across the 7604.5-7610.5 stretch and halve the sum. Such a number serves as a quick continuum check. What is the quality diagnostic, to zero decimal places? 28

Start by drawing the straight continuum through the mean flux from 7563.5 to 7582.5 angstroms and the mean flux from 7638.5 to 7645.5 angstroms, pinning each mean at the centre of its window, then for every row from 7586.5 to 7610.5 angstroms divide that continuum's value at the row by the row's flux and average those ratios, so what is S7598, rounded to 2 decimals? 1.00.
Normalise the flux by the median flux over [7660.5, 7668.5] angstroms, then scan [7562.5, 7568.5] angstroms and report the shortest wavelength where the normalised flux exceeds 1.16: 7563 angstroms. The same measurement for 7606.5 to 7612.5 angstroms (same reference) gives 7609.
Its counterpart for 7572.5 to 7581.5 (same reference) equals 7573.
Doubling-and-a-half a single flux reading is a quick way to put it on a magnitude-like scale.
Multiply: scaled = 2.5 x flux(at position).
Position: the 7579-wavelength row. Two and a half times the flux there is 14.8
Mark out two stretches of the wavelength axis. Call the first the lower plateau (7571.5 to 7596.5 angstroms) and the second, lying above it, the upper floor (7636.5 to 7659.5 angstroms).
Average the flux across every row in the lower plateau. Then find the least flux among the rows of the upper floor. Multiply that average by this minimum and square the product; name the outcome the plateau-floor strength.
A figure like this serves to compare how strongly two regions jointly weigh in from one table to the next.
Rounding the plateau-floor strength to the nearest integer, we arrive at 1000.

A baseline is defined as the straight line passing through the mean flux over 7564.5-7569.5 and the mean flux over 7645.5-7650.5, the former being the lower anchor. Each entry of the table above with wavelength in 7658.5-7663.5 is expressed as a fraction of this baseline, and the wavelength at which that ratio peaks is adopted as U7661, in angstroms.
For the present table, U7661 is 7660 angstroms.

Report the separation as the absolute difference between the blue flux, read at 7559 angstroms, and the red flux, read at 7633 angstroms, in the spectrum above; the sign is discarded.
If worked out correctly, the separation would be 0.75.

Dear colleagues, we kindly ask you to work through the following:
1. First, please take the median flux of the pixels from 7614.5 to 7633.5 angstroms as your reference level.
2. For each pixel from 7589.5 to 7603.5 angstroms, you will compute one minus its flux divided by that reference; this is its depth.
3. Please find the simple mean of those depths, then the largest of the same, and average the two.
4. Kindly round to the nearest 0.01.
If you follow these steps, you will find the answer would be 0.03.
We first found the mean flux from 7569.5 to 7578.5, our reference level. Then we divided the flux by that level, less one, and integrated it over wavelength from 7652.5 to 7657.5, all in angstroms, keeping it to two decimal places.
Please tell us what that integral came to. -0.40 angstroms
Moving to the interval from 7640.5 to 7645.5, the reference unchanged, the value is -0.21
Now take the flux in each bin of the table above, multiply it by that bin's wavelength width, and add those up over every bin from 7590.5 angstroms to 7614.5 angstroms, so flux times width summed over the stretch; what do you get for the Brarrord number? 142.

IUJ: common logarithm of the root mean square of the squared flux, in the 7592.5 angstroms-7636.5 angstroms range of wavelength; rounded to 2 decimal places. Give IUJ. 1.55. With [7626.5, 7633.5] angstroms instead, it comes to 1.53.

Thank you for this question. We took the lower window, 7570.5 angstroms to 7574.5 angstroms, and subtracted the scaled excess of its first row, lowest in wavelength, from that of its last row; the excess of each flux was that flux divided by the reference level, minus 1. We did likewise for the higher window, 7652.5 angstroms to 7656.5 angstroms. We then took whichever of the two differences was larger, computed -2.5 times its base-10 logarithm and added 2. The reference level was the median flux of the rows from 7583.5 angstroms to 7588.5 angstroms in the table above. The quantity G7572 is 4.6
